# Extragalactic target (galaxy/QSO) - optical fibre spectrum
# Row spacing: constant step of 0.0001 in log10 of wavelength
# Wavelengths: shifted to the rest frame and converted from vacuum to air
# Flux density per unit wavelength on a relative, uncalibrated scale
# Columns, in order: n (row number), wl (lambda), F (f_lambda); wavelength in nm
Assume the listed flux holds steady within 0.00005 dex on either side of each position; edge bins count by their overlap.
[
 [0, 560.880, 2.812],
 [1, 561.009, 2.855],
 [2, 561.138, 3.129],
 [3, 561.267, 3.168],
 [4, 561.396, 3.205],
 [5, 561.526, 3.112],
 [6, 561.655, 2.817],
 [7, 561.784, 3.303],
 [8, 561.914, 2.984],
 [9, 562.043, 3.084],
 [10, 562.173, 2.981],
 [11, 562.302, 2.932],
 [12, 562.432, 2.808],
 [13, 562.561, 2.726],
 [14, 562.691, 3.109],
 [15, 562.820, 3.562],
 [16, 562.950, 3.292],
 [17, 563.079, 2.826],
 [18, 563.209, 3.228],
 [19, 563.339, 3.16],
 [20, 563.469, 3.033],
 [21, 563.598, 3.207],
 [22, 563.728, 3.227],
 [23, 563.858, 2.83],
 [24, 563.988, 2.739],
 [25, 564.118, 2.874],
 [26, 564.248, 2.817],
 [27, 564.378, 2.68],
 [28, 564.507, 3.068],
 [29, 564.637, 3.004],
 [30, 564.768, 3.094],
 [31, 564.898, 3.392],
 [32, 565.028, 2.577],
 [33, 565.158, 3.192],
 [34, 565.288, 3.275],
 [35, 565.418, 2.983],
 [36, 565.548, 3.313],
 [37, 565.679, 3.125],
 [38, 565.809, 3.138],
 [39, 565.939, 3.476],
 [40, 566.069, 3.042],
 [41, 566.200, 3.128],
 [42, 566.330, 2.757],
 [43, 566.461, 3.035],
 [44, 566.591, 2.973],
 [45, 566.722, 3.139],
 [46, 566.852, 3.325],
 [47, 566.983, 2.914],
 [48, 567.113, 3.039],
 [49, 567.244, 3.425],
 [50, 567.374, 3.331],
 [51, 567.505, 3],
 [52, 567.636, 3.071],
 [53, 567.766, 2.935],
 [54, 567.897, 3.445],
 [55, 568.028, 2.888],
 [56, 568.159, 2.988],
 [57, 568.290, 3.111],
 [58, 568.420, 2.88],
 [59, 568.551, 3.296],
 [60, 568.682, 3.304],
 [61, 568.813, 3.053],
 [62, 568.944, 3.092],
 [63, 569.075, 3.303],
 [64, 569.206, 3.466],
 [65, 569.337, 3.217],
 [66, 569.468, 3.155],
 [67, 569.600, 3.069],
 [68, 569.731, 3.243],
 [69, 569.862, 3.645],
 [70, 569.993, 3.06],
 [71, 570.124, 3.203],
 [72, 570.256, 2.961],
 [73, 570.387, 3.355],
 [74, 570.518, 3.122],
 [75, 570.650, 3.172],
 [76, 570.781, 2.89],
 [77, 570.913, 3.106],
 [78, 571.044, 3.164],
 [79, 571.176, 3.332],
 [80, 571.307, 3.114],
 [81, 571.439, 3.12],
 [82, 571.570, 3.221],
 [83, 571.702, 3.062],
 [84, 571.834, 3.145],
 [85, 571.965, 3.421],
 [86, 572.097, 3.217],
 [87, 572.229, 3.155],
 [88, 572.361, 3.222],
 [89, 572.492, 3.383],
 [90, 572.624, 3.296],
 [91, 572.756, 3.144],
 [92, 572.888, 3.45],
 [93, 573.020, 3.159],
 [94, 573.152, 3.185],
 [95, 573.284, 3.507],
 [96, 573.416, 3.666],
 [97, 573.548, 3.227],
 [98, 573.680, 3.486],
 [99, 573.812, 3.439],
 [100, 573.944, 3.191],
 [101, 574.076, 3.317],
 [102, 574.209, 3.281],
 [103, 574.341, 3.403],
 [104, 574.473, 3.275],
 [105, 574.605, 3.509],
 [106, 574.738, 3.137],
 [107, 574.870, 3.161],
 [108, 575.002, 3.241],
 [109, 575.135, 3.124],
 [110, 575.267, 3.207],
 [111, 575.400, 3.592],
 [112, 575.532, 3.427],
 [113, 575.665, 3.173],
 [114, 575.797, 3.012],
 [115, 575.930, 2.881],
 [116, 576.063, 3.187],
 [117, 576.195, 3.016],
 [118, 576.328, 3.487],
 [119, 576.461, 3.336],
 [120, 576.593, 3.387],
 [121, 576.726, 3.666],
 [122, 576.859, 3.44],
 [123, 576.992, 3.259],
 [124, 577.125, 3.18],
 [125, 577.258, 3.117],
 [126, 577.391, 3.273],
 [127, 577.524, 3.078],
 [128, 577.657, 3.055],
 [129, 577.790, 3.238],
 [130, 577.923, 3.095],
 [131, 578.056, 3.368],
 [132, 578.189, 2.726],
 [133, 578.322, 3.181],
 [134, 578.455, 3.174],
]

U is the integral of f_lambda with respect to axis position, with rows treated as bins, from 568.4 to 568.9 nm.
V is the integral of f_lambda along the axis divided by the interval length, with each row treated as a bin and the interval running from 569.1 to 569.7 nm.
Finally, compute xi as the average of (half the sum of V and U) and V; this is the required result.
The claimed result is 2.82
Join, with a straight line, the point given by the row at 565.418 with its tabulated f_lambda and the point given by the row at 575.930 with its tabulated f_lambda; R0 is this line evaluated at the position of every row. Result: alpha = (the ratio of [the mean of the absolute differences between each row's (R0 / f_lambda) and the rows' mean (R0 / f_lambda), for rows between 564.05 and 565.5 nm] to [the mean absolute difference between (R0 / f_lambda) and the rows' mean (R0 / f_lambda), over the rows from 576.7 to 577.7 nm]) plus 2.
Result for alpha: 3.7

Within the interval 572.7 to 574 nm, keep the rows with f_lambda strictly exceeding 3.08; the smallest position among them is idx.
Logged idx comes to 572.756 nm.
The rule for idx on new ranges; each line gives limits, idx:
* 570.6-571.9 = 570.650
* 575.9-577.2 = 576.063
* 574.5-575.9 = 574.605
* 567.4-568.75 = 567.897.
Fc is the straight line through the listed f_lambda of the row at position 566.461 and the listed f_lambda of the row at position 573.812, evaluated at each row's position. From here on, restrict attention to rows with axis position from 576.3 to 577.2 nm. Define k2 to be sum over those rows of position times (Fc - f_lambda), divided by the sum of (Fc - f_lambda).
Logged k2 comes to 576.84 nm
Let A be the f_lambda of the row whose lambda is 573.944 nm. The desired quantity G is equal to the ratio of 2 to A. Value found 0.63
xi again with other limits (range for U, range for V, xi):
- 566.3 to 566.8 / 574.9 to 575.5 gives 2.84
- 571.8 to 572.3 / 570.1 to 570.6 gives 2.77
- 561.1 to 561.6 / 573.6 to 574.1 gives 2.91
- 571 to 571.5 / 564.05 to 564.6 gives 2.55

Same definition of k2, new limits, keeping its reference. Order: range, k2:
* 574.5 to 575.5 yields 574.99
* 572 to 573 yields 572.39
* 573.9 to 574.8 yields 574.34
